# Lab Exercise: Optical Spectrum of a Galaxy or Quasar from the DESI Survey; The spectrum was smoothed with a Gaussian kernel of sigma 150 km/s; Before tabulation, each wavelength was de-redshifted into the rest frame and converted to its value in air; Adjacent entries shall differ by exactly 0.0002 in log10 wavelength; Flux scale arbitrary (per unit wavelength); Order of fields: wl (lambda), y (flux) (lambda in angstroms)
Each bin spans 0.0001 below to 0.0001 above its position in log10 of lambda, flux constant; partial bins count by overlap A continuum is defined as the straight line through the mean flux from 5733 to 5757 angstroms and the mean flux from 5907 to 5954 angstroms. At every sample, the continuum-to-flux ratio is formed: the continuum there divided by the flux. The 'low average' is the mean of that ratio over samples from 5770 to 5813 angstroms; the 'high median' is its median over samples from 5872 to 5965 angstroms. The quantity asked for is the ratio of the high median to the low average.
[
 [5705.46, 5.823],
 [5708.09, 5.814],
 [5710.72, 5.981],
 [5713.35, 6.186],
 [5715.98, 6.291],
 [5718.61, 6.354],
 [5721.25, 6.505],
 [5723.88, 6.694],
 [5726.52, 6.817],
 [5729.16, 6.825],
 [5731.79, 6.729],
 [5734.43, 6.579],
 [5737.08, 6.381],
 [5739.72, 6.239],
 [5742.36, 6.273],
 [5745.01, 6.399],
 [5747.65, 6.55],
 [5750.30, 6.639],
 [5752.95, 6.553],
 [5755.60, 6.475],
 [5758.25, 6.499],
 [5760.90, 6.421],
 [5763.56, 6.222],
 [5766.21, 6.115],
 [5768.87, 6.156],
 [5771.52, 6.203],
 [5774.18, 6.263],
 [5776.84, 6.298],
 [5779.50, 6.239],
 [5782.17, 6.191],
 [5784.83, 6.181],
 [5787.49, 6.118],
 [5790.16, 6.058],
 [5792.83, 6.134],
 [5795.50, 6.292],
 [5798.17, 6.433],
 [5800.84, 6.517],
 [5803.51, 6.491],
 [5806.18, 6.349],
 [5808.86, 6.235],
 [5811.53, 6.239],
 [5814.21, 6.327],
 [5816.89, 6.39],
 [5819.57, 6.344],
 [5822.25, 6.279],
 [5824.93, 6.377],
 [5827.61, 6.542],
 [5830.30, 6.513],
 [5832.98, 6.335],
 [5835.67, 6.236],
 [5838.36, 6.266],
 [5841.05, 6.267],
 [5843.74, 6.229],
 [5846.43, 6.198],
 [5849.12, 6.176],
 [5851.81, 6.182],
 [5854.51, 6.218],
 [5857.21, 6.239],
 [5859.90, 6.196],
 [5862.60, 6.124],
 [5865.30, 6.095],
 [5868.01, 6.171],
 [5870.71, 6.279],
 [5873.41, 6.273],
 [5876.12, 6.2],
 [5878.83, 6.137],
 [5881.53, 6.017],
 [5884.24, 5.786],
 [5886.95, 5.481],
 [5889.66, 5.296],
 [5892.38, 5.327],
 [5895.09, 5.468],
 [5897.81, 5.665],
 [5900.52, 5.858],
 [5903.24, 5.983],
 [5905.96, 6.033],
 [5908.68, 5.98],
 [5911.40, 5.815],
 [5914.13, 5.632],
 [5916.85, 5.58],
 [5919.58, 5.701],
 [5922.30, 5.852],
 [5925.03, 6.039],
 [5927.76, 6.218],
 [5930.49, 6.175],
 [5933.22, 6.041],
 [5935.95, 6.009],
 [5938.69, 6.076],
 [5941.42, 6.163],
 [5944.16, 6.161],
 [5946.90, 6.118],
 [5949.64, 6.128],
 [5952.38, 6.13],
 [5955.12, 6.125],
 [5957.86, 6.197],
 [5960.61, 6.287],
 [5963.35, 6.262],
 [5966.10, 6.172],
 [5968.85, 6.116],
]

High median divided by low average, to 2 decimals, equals 0.98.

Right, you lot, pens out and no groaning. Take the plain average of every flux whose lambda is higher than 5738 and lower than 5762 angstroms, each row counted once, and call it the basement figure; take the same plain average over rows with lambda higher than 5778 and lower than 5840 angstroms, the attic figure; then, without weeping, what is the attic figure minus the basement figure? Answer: -0.14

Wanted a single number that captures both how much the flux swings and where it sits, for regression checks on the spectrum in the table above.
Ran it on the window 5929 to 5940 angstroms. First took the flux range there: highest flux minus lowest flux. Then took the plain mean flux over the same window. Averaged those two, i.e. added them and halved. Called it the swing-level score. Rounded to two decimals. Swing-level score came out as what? 3.12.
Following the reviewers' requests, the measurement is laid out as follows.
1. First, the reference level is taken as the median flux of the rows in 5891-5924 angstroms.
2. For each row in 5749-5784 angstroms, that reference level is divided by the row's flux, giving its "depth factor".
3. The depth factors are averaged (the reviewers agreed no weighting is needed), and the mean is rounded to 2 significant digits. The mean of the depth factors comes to 0.91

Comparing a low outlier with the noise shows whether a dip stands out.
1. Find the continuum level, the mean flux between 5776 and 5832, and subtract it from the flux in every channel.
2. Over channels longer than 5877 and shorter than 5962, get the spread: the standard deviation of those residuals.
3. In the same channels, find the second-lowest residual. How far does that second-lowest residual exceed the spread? -1.3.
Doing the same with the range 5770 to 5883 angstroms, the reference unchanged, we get -0.4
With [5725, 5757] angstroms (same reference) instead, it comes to -0.2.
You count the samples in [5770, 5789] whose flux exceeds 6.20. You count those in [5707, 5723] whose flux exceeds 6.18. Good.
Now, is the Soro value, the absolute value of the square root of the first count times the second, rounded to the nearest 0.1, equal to 4.0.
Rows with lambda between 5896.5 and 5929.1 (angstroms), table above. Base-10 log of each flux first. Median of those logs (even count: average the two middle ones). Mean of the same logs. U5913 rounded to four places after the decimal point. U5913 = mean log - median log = 0.0004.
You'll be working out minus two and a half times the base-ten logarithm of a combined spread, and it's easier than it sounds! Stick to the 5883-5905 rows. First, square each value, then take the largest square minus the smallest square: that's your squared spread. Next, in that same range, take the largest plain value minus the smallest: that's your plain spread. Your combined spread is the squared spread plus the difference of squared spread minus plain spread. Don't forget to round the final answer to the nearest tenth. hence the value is -2.9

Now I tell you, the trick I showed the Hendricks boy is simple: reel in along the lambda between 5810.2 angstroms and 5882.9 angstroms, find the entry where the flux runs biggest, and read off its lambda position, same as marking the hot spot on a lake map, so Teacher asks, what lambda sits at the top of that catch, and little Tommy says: 5827.61 angstroms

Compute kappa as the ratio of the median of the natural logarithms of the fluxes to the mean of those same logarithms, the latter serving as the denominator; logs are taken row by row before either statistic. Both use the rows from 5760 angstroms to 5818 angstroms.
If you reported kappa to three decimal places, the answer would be 0.998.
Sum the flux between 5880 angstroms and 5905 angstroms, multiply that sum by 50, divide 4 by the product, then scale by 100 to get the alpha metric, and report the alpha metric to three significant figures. 0.157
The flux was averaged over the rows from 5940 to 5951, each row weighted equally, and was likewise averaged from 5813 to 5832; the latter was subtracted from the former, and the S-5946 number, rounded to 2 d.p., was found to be -0.25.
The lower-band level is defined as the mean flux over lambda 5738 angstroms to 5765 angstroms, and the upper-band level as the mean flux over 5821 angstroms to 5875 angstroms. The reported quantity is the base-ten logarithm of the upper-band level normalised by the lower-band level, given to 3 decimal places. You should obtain -0.011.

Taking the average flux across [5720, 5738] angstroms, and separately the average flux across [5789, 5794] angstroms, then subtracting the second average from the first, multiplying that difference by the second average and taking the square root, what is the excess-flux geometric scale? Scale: 1.8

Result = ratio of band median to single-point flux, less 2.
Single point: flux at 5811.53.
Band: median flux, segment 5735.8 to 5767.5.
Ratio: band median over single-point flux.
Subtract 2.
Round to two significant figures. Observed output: -0.97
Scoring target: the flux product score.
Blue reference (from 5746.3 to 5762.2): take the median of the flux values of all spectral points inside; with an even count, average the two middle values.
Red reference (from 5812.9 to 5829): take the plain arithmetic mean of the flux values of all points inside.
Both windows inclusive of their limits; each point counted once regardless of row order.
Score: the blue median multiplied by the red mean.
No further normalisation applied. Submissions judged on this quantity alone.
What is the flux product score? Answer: 41.6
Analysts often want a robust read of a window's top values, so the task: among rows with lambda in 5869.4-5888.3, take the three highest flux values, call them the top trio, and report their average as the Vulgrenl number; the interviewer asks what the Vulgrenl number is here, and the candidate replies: 6.25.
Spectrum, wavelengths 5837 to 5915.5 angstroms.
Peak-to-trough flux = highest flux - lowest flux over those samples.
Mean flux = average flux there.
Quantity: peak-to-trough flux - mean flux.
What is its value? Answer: -5.0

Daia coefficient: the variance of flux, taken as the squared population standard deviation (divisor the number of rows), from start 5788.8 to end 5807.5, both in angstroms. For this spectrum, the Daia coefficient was 0.03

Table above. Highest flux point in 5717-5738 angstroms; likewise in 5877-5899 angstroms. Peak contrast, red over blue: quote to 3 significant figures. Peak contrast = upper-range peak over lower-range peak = 0.899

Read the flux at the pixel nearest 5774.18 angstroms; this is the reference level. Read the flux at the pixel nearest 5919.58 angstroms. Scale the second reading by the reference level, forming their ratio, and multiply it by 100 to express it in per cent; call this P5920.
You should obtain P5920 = 91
